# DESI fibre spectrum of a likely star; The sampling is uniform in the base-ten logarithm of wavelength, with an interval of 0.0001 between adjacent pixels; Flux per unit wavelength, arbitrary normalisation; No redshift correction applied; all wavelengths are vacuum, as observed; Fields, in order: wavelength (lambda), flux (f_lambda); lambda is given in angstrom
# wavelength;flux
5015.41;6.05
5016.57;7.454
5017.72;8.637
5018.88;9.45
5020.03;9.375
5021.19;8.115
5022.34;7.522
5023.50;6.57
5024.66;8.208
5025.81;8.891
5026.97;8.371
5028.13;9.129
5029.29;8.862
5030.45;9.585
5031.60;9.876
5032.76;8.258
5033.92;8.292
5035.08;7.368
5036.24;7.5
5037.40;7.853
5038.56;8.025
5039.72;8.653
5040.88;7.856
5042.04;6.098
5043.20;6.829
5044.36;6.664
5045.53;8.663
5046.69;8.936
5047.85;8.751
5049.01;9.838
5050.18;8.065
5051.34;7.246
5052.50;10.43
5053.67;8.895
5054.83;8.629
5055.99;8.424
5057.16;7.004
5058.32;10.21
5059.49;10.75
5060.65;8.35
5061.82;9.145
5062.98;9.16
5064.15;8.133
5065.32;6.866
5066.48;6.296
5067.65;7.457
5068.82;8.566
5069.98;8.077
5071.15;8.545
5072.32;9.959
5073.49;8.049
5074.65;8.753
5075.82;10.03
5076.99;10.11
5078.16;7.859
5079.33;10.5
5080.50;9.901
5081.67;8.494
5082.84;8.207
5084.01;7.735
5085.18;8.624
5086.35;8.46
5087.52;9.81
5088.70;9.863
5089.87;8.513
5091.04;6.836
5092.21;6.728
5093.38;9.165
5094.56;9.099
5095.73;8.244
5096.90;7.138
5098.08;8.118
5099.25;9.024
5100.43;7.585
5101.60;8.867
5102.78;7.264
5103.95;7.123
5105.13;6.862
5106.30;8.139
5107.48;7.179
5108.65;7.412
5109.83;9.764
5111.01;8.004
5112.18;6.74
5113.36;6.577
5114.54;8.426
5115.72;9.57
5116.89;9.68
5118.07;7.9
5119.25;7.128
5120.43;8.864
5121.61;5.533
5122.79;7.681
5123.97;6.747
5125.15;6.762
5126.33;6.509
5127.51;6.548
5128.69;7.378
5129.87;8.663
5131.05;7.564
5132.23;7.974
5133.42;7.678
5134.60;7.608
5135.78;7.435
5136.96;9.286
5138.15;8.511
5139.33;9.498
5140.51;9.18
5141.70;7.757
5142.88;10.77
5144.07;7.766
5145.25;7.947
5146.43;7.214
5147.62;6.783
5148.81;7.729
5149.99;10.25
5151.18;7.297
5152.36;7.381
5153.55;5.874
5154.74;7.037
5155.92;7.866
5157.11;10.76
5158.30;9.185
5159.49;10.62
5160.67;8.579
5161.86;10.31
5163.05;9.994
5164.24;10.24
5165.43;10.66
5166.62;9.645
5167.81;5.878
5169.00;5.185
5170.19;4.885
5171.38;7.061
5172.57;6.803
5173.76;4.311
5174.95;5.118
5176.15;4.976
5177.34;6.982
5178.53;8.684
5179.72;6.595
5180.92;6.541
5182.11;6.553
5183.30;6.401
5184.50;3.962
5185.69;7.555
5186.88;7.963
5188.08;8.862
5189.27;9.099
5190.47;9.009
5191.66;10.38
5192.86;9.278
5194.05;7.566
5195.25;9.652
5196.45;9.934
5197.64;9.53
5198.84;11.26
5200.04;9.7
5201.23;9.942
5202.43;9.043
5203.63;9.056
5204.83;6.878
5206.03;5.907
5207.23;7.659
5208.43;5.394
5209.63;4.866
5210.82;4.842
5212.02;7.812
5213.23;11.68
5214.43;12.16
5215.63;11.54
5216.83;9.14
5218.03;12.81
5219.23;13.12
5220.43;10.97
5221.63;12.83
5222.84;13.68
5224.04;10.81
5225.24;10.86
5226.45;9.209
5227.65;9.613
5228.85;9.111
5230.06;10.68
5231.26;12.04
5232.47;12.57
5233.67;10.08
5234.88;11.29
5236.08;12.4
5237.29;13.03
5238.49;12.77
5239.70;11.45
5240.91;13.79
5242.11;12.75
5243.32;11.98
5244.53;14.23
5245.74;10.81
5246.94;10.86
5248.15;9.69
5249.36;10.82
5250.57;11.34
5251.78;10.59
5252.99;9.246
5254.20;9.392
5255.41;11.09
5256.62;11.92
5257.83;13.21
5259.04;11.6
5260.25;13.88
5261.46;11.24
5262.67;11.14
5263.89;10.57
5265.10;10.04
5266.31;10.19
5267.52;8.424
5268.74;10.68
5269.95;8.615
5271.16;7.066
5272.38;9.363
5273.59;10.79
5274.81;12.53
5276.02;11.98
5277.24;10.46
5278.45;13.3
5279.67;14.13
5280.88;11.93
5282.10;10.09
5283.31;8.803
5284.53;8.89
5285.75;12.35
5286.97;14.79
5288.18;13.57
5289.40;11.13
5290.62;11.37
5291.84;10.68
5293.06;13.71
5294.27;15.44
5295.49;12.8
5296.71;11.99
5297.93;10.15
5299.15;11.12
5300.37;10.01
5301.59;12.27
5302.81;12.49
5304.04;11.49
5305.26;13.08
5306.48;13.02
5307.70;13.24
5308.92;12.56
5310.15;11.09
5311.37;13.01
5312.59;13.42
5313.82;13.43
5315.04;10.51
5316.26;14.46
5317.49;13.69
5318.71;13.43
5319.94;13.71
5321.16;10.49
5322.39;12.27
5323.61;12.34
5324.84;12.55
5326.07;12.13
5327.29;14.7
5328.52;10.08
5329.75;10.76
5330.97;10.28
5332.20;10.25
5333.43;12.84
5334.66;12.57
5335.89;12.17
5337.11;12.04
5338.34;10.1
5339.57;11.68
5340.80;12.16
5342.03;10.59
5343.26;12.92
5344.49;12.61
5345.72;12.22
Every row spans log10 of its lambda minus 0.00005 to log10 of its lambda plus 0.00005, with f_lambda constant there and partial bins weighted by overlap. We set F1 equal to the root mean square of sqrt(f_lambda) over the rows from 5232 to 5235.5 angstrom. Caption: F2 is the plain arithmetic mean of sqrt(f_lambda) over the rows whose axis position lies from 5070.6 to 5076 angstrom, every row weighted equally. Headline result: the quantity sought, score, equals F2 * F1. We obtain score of 10.1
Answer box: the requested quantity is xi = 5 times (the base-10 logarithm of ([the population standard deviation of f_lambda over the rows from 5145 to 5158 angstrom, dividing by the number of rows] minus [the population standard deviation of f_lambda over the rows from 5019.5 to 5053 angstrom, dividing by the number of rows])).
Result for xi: -2.3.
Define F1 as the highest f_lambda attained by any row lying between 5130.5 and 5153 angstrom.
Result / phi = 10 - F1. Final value -0.8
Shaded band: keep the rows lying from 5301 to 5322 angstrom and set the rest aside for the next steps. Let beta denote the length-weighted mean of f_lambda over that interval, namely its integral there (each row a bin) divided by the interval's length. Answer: 12.7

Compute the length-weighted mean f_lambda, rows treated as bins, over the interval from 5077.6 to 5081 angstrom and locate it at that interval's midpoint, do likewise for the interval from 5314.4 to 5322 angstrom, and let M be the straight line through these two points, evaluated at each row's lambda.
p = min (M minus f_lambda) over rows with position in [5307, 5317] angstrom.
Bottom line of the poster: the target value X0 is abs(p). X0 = 1.8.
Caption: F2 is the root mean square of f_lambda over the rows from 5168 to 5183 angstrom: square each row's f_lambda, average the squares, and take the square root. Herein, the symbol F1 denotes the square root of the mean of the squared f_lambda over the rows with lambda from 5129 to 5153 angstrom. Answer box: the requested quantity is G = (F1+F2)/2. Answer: 7.3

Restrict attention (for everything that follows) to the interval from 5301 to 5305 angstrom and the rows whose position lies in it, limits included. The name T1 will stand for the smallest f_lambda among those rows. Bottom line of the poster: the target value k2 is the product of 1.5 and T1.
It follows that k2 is 17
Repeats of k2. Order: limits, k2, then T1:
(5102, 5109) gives 10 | 6.862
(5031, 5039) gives 11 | 7.368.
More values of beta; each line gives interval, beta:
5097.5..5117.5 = 8.0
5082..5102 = 8.4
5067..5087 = 8.8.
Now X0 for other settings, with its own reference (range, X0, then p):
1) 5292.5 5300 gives 3.1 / -3.1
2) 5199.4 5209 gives 1.2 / 1.2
